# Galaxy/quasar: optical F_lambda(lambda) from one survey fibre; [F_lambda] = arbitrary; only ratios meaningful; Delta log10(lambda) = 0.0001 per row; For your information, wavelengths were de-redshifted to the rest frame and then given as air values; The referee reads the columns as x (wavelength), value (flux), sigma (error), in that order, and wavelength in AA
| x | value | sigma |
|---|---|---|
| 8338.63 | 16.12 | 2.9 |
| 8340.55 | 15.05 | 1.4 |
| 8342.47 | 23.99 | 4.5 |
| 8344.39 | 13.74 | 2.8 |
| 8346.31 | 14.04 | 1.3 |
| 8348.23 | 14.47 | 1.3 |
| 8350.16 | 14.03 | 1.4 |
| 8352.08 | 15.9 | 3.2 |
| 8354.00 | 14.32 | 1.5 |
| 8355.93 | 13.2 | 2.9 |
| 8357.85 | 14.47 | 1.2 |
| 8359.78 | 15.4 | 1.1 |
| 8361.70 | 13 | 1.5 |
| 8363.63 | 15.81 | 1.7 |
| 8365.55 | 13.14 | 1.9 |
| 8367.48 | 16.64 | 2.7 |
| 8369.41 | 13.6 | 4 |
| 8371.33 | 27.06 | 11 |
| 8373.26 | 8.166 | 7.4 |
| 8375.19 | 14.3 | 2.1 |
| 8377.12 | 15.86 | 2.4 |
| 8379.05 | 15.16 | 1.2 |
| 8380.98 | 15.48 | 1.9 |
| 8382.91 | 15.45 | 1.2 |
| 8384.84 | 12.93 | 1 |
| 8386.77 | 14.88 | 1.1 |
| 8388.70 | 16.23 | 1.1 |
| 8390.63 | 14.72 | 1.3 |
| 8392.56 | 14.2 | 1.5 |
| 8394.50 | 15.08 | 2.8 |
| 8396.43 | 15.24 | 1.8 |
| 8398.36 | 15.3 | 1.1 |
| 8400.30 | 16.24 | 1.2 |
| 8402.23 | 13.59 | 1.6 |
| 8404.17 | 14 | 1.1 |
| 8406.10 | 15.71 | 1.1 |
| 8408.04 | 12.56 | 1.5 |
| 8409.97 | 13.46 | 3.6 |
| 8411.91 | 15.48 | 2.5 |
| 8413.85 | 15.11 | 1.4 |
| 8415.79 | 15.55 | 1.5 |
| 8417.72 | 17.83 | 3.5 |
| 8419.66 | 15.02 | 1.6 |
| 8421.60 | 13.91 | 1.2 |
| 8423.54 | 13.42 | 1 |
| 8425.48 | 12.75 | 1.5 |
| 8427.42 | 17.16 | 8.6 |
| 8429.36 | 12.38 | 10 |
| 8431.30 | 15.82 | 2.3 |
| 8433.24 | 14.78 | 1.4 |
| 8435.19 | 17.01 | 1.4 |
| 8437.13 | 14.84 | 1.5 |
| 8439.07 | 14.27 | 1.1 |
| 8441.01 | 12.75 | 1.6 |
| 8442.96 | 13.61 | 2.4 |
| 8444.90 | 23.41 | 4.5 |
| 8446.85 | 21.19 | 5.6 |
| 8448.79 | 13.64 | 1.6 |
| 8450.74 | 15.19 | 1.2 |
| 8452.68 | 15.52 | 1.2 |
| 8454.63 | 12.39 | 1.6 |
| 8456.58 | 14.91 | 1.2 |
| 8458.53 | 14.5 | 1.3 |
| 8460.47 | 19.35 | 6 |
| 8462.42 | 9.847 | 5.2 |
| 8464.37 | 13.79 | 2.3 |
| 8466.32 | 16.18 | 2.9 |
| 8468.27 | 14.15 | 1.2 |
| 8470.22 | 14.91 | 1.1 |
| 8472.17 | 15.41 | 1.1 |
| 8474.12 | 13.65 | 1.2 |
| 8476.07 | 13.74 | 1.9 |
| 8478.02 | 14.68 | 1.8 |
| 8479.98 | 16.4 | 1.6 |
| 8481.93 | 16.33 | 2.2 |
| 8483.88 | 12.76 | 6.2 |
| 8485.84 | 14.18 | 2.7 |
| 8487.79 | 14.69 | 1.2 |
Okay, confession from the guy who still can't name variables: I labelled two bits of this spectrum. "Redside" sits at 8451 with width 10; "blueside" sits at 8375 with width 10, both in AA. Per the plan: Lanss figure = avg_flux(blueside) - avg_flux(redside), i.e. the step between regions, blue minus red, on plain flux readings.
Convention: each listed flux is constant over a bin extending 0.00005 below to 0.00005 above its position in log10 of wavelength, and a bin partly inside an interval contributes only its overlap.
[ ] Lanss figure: 0.5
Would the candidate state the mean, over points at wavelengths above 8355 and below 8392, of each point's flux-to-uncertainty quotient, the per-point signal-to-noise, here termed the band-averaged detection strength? 8.9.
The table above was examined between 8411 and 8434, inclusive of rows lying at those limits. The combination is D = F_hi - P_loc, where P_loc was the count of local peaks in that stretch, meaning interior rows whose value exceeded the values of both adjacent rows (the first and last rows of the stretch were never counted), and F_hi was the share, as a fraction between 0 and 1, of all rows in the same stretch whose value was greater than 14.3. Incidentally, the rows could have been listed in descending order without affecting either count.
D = -2.3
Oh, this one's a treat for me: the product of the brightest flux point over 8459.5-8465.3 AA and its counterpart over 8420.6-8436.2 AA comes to 332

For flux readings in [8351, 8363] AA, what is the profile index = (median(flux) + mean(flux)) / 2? 14.4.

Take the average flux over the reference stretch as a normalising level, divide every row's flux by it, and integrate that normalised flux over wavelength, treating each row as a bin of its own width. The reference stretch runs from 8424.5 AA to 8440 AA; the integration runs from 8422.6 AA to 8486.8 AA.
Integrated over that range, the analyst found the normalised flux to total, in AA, 65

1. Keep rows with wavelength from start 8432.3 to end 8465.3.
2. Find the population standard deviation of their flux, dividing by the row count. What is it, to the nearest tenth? 3.2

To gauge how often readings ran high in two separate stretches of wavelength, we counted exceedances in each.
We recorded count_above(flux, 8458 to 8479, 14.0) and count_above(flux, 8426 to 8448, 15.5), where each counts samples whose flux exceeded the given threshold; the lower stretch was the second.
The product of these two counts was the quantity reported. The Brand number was 35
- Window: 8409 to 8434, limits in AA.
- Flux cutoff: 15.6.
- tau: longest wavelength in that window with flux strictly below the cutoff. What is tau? 8433.24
